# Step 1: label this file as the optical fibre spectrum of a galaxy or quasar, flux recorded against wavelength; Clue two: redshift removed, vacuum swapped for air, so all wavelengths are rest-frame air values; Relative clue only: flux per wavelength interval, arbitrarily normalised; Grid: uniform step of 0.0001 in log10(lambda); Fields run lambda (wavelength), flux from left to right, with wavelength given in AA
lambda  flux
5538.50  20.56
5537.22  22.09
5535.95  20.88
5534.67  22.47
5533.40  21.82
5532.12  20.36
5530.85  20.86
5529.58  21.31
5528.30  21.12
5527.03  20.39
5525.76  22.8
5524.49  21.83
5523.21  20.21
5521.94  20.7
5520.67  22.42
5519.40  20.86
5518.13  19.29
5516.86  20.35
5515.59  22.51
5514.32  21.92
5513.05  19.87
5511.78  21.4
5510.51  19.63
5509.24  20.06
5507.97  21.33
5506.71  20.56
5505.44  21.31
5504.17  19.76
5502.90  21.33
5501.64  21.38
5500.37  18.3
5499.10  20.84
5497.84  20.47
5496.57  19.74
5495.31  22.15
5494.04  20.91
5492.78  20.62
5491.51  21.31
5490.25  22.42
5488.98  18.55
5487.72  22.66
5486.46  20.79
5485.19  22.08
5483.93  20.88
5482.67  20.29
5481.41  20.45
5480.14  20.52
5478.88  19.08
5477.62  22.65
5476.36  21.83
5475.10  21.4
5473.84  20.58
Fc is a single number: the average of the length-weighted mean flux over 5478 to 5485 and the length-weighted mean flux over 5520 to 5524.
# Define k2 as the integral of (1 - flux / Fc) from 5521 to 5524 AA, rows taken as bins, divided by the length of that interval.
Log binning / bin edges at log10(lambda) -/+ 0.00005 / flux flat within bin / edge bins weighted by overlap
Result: 0.003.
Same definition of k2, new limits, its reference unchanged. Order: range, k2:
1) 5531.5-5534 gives -0.014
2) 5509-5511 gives 0.046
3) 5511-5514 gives 0.003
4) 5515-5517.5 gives -0.030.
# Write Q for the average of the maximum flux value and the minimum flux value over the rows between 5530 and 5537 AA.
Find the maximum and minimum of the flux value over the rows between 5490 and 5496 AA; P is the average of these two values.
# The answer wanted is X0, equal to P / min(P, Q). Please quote 1.00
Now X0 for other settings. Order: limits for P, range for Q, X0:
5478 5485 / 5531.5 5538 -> 1.00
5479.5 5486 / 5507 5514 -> 1.03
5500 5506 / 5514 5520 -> 1.00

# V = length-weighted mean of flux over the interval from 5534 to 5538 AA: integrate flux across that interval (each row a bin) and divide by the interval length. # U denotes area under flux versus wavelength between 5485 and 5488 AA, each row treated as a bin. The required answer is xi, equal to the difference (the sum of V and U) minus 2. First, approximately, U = 65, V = 21.8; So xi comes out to 85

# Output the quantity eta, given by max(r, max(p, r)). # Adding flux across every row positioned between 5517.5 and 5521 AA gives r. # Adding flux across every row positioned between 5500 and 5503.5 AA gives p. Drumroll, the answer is 62.6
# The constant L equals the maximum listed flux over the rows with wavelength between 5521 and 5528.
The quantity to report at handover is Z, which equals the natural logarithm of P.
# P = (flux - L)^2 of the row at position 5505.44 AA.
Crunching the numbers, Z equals 0.8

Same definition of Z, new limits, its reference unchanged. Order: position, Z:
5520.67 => -1.9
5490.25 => -1.9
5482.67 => 1.8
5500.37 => 3.0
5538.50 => 1.6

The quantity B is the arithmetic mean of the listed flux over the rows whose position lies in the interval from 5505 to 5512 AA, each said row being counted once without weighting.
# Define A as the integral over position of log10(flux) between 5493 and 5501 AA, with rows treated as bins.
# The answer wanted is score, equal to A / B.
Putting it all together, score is 0.51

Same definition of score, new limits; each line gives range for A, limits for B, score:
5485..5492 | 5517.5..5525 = 0.44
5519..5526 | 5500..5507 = 0.46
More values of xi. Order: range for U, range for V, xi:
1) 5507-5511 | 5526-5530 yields 101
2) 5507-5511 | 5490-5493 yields 101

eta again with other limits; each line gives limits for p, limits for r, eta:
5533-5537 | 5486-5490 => 65.2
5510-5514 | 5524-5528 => 65.0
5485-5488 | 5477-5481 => 65.5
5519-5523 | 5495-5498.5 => 64.0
